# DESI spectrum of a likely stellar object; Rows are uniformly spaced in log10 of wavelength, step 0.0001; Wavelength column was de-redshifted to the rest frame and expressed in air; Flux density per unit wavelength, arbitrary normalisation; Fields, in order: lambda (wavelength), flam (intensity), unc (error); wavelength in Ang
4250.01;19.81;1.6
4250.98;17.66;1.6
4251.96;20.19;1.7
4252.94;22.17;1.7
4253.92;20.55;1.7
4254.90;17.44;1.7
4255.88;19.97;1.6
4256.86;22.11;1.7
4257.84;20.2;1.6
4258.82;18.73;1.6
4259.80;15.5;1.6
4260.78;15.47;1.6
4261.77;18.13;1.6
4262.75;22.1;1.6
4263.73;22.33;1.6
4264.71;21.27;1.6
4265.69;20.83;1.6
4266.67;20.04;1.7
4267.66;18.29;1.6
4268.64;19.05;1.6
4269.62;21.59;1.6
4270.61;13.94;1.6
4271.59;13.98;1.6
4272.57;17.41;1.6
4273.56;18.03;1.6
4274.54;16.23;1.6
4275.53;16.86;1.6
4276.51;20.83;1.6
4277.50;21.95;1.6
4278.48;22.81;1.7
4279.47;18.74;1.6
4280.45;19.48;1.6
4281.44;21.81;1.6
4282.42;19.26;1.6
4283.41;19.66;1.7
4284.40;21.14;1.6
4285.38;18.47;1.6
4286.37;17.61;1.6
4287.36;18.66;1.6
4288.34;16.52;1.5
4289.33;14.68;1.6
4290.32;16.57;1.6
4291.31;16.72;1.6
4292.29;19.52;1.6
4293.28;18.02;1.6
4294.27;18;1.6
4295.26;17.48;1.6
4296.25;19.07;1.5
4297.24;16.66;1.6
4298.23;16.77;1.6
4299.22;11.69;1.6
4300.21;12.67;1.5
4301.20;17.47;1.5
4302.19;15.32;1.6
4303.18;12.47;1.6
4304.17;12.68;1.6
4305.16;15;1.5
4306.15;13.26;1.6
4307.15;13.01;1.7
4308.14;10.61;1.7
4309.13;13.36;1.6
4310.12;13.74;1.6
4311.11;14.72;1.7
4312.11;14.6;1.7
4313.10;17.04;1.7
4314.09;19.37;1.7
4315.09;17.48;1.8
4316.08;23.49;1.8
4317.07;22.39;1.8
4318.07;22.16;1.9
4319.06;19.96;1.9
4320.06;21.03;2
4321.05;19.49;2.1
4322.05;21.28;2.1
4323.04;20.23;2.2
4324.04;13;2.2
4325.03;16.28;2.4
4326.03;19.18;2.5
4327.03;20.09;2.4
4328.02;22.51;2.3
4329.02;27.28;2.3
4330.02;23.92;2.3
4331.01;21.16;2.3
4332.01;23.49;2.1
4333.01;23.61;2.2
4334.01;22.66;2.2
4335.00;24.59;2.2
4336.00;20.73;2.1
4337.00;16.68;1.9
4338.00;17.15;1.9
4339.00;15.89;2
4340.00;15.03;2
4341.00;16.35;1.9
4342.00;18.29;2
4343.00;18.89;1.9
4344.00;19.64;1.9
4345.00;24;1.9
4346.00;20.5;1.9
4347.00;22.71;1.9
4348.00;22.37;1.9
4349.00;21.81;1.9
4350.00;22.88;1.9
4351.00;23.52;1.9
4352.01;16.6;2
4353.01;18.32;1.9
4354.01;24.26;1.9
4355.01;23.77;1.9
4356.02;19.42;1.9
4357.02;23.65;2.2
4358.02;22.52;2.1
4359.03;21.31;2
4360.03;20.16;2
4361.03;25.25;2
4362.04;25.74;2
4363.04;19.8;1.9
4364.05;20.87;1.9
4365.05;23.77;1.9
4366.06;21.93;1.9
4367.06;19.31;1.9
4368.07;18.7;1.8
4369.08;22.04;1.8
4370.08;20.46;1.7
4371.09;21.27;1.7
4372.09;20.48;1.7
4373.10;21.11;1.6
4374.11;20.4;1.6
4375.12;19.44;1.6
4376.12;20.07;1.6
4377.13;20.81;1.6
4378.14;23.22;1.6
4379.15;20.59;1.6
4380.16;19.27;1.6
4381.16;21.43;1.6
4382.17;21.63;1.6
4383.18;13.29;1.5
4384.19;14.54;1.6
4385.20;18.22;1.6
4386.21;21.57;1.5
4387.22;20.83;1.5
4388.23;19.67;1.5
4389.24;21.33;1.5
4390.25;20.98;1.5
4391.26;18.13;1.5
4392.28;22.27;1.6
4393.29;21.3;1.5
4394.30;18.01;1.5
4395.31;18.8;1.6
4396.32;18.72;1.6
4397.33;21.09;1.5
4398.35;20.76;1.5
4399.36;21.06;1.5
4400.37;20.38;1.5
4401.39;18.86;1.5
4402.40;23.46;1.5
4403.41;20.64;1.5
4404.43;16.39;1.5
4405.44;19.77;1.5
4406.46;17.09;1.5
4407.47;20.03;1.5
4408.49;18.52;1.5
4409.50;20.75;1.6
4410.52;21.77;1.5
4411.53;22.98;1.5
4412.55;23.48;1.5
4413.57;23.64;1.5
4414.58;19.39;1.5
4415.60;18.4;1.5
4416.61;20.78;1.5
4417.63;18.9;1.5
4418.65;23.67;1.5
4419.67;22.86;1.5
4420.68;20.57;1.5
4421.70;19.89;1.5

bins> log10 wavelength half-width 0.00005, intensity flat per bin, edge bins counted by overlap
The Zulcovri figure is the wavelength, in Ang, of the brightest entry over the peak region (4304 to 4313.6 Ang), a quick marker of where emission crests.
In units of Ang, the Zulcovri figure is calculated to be 4313.10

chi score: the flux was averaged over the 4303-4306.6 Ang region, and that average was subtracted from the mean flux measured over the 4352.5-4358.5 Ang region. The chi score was 9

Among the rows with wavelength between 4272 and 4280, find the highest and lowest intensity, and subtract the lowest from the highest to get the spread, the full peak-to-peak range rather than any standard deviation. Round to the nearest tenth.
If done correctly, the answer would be 6.6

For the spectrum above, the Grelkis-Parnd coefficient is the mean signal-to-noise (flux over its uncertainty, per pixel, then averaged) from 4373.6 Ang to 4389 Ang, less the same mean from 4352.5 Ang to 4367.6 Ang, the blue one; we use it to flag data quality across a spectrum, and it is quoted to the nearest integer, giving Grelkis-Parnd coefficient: 1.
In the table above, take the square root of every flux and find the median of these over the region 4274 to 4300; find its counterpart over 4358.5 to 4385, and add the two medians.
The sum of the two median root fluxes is 8.82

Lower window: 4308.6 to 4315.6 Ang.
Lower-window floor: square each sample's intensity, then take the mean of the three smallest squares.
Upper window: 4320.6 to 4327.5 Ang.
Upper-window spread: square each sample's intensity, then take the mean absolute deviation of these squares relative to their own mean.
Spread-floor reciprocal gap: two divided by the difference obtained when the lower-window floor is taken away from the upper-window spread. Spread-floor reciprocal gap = -0.017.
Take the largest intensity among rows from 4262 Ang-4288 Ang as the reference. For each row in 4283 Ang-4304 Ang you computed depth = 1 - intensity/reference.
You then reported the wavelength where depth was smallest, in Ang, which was 4284.40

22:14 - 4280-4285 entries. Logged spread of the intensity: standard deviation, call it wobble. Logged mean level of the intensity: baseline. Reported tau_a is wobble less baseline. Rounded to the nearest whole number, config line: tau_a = -19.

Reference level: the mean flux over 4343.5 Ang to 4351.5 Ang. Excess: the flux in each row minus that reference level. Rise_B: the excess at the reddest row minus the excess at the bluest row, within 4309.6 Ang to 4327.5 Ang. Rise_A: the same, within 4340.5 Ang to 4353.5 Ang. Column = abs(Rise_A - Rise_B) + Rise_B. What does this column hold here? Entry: 10.7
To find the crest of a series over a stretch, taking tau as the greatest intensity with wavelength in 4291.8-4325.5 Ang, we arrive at 23.49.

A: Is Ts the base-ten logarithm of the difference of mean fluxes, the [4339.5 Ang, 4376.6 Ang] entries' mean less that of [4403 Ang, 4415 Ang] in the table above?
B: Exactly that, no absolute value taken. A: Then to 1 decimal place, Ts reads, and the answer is -0.2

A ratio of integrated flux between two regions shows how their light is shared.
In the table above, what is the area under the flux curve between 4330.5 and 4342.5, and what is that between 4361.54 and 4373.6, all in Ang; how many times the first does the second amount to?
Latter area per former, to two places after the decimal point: 1.09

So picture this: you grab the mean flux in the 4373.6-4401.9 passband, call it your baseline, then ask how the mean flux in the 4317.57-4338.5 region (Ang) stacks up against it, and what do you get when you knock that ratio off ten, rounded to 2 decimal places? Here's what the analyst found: 8.95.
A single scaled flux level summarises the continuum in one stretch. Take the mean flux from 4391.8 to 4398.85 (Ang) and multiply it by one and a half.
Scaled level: 30.2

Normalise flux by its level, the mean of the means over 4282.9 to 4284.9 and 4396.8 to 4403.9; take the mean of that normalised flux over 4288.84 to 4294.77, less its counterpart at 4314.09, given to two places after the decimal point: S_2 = -0.10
